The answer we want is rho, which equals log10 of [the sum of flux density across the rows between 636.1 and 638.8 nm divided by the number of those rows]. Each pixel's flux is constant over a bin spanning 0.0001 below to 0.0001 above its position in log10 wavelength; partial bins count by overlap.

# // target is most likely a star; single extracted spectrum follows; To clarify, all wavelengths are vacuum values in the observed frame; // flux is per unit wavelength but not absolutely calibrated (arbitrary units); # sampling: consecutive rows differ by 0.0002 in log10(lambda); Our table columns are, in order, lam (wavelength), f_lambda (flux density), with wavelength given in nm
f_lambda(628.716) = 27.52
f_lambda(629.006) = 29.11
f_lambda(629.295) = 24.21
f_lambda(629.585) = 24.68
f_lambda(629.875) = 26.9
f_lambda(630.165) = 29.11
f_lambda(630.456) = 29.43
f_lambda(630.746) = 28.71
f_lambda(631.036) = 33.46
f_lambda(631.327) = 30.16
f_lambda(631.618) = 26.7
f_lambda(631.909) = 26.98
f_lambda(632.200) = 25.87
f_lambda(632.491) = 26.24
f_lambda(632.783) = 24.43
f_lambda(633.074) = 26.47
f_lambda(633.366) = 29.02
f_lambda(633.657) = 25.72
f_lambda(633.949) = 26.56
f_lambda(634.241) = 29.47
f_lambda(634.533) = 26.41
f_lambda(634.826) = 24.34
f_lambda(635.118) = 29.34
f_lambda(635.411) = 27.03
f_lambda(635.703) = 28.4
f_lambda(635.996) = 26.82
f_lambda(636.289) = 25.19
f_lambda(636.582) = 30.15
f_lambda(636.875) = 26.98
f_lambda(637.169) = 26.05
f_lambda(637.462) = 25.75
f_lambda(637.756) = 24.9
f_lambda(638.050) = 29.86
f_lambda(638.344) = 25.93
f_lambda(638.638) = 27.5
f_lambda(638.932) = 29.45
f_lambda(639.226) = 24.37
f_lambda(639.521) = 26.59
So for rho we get 1.43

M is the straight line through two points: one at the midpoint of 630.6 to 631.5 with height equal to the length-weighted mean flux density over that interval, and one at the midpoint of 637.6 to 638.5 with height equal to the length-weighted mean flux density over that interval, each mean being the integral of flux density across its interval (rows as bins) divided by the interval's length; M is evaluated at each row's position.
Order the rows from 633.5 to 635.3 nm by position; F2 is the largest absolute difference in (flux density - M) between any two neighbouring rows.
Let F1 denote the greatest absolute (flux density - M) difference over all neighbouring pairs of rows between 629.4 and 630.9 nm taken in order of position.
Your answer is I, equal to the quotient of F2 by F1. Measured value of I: 2.2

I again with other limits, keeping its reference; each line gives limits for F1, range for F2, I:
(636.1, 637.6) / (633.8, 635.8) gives 1.0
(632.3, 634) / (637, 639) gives 1.6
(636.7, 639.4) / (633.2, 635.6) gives 1.0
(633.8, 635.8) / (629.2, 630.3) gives 0.5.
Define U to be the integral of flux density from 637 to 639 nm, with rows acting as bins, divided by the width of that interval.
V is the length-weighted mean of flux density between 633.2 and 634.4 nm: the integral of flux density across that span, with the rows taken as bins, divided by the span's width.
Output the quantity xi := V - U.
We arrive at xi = 0.7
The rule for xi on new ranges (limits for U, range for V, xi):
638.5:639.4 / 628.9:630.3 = -0.3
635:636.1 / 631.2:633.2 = -1.2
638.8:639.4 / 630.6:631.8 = 2.9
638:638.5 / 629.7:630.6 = 0.8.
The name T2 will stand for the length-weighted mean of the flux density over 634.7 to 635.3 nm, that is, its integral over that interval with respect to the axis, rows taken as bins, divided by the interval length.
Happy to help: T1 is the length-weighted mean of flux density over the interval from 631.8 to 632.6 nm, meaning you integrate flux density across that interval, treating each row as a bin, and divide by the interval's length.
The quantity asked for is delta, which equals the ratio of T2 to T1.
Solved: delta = 1.02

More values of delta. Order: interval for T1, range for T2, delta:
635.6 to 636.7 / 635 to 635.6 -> 1.02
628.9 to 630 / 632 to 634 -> 1.01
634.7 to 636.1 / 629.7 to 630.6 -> 1.04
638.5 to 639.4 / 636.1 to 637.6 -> 0.99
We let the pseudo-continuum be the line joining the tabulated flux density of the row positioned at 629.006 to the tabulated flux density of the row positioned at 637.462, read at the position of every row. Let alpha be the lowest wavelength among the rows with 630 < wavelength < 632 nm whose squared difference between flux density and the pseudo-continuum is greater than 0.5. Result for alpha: 630.456 nm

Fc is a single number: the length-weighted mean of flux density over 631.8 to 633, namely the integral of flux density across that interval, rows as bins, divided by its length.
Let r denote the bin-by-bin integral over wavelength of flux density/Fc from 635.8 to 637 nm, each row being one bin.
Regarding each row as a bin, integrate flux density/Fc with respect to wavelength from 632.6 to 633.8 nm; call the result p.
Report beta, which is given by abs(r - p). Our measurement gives 0.04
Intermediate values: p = 1.224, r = 1.27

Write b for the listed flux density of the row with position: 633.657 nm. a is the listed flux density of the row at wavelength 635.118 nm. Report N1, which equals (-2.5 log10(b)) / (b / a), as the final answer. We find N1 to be -4.02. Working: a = 29.34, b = 25.72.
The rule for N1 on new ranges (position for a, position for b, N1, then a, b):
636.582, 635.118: -3.77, 30.15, 29.34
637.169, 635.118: -3.26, 26.05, 29.34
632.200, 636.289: -3.60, 25.87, 25.19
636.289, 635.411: -3.34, 25.19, 27.03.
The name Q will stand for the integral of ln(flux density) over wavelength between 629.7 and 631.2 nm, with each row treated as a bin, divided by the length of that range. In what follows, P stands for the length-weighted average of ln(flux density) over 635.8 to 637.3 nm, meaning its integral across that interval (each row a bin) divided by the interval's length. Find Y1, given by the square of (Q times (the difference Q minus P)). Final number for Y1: 0.079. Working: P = 3.30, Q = 3.38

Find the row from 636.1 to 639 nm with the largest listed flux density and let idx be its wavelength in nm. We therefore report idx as 636.582 nm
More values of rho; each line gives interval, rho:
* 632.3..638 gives 1.43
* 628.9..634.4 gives 1.44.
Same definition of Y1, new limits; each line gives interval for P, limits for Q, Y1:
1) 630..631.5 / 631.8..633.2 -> 0.223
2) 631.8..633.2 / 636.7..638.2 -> 0.008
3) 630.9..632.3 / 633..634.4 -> 0.015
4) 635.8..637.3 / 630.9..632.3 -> 0.033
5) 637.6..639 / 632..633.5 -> 0.014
